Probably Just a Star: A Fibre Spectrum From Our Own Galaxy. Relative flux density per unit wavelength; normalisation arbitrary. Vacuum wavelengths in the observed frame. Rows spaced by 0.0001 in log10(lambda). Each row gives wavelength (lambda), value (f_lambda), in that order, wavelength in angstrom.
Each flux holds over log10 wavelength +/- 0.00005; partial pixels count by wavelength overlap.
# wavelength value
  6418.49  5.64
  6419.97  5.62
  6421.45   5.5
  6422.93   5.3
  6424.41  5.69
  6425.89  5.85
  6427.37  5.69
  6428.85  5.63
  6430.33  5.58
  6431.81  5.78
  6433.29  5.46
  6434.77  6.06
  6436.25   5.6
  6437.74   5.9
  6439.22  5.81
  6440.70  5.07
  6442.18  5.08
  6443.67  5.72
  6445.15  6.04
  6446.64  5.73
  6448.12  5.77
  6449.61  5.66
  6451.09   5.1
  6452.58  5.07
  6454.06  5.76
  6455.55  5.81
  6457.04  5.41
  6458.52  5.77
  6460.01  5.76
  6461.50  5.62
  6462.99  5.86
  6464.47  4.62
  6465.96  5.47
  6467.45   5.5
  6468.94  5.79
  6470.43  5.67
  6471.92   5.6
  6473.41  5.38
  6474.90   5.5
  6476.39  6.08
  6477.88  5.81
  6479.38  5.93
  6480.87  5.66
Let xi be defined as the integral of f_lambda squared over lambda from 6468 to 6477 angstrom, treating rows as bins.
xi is 289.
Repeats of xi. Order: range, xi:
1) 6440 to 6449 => 280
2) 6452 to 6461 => 284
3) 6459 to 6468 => 272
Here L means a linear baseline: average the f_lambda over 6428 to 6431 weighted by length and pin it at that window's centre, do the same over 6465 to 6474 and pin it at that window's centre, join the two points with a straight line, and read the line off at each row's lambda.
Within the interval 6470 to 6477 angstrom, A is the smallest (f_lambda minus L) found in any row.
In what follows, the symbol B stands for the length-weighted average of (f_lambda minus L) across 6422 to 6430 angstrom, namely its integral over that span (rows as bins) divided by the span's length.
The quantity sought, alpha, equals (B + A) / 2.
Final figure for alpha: -0.075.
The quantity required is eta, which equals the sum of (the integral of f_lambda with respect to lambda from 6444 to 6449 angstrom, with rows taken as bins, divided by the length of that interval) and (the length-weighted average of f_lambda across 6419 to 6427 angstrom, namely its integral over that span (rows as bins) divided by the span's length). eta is 11.4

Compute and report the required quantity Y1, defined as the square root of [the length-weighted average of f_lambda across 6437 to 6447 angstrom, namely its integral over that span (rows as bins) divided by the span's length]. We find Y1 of 2.37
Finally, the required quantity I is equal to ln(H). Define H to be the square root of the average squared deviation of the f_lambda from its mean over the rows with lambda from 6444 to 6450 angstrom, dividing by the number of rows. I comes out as -1.9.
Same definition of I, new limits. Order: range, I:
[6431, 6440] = -1.6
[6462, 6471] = -0.9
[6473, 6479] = -1.3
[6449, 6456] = -1.1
